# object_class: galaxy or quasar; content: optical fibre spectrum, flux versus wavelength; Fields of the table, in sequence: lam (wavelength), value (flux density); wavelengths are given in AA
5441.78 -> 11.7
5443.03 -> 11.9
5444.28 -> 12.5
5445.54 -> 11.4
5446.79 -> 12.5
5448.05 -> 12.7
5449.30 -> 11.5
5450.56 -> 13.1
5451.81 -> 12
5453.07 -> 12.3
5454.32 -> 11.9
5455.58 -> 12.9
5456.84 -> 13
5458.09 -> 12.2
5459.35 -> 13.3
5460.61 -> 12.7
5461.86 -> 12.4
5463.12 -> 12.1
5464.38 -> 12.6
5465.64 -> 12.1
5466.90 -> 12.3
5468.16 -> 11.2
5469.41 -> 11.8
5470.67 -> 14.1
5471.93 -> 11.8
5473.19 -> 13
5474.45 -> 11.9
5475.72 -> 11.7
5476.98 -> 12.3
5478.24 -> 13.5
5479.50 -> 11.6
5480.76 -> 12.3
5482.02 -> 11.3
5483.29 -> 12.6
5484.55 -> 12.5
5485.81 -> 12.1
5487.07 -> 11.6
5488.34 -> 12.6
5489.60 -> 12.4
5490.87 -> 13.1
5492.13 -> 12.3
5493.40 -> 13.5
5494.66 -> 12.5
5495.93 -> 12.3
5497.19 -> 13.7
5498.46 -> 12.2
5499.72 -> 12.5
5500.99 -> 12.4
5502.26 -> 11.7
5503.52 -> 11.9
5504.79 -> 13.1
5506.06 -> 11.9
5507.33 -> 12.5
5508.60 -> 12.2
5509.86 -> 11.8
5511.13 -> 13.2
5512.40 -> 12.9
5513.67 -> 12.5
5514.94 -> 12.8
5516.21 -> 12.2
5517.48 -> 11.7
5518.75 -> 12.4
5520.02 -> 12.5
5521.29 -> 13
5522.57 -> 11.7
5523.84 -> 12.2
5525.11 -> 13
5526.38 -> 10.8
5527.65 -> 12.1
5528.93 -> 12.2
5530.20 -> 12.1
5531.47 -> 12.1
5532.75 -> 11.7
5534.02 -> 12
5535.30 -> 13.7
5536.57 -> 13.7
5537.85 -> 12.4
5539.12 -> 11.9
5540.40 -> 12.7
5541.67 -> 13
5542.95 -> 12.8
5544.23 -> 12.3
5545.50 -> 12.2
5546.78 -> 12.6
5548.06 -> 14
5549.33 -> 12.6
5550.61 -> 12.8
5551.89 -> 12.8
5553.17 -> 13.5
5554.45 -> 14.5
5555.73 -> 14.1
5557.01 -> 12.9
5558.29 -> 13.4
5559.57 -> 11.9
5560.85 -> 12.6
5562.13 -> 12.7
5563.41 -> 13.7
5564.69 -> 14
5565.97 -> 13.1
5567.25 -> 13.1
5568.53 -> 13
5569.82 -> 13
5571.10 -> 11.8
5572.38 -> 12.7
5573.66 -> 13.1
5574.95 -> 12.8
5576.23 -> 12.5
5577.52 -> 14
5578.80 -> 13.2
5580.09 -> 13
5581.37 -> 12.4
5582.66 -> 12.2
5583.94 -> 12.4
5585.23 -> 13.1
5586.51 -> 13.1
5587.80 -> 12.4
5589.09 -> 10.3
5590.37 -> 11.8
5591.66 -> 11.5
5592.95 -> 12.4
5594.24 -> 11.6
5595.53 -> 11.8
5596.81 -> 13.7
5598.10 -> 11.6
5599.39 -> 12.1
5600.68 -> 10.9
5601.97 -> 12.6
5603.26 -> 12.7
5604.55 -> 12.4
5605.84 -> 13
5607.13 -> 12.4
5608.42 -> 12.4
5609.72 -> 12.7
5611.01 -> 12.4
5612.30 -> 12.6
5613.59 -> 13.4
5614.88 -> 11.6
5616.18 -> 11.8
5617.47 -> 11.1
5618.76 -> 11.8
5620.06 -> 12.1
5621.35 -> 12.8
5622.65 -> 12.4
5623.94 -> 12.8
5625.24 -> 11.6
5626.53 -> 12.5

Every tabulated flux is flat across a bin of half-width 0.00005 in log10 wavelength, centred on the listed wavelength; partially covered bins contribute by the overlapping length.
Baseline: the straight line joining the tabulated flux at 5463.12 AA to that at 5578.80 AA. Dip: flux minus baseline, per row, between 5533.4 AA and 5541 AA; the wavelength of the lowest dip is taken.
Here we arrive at 5539.12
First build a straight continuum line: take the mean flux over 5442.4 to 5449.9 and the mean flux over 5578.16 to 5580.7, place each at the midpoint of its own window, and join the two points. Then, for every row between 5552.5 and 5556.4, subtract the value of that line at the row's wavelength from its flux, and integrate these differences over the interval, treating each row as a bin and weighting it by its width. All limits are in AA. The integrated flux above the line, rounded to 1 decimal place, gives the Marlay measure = 4.3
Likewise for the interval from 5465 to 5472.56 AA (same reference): -0.3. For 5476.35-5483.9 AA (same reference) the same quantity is -0.6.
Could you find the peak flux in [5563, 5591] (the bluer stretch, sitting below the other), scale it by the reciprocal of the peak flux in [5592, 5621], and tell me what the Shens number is 1.02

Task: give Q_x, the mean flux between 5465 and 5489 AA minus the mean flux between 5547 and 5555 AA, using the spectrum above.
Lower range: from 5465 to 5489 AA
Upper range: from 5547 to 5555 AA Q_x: -1.1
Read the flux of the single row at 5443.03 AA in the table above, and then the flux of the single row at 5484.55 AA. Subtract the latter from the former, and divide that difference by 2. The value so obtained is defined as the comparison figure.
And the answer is -0.30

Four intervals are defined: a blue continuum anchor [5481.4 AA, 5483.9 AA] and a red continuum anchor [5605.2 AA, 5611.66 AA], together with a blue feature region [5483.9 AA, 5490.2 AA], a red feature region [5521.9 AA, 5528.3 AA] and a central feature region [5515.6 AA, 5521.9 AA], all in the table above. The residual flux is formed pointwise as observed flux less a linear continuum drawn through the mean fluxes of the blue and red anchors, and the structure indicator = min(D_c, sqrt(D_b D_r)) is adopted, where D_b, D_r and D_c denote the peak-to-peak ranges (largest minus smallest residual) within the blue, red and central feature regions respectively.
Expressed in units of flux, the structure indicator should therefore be 1.28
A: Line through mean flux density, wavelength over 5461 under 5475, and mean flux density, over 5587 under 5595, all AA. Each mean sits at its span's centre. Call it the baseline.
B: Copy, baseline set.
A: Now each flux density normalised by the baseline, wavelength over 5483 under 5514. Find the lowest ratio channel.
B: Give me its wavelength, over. 5487.07 AA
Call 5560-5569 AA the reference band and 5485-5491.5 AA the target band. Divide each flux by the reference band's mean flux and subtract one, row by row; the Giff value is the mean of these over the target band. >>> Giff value -0.06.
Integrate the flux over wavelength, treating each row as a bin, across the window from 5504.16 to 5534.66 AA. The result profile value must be 374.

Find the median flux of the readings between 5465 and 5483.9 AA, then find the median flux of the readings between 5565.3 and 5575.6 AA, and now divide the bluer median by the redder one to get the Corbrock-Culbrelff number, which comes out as 0.93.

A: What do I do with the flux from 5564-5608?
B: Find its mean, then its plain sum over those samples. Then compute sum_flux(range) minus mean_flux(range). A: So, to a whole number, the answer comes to 413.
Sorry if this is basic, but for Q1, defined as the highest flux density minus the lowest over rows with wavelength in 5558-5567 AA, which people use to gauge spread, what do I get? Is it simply 2.1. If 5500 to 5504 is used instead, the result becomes 0.7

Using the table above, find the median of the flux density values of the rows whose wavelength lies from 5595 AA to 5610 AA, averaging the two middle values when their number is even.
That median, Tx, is 12.4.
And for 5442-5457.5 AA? 12.4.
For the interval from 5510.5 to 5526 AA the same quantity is 12.5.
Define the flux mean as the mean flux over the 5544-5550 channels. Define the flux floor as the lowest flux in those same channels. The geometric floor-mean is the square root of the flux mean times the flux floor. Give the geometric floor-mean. 12.5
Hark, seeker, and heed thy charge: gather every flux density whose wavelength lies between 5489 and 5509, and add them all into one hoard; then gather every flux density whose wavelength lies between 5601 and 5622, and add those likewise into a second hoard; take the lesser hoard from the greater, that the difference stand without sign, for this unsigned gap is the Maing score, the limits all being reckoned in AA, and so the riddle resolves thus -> 2.4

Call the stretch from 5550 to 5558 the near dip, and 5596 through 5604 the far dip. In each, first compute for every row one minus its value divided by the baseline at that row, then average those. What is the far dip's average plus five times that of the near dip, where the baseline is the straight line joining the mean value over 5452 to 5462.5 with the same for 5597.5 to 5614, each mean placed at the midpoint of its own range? -0.38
